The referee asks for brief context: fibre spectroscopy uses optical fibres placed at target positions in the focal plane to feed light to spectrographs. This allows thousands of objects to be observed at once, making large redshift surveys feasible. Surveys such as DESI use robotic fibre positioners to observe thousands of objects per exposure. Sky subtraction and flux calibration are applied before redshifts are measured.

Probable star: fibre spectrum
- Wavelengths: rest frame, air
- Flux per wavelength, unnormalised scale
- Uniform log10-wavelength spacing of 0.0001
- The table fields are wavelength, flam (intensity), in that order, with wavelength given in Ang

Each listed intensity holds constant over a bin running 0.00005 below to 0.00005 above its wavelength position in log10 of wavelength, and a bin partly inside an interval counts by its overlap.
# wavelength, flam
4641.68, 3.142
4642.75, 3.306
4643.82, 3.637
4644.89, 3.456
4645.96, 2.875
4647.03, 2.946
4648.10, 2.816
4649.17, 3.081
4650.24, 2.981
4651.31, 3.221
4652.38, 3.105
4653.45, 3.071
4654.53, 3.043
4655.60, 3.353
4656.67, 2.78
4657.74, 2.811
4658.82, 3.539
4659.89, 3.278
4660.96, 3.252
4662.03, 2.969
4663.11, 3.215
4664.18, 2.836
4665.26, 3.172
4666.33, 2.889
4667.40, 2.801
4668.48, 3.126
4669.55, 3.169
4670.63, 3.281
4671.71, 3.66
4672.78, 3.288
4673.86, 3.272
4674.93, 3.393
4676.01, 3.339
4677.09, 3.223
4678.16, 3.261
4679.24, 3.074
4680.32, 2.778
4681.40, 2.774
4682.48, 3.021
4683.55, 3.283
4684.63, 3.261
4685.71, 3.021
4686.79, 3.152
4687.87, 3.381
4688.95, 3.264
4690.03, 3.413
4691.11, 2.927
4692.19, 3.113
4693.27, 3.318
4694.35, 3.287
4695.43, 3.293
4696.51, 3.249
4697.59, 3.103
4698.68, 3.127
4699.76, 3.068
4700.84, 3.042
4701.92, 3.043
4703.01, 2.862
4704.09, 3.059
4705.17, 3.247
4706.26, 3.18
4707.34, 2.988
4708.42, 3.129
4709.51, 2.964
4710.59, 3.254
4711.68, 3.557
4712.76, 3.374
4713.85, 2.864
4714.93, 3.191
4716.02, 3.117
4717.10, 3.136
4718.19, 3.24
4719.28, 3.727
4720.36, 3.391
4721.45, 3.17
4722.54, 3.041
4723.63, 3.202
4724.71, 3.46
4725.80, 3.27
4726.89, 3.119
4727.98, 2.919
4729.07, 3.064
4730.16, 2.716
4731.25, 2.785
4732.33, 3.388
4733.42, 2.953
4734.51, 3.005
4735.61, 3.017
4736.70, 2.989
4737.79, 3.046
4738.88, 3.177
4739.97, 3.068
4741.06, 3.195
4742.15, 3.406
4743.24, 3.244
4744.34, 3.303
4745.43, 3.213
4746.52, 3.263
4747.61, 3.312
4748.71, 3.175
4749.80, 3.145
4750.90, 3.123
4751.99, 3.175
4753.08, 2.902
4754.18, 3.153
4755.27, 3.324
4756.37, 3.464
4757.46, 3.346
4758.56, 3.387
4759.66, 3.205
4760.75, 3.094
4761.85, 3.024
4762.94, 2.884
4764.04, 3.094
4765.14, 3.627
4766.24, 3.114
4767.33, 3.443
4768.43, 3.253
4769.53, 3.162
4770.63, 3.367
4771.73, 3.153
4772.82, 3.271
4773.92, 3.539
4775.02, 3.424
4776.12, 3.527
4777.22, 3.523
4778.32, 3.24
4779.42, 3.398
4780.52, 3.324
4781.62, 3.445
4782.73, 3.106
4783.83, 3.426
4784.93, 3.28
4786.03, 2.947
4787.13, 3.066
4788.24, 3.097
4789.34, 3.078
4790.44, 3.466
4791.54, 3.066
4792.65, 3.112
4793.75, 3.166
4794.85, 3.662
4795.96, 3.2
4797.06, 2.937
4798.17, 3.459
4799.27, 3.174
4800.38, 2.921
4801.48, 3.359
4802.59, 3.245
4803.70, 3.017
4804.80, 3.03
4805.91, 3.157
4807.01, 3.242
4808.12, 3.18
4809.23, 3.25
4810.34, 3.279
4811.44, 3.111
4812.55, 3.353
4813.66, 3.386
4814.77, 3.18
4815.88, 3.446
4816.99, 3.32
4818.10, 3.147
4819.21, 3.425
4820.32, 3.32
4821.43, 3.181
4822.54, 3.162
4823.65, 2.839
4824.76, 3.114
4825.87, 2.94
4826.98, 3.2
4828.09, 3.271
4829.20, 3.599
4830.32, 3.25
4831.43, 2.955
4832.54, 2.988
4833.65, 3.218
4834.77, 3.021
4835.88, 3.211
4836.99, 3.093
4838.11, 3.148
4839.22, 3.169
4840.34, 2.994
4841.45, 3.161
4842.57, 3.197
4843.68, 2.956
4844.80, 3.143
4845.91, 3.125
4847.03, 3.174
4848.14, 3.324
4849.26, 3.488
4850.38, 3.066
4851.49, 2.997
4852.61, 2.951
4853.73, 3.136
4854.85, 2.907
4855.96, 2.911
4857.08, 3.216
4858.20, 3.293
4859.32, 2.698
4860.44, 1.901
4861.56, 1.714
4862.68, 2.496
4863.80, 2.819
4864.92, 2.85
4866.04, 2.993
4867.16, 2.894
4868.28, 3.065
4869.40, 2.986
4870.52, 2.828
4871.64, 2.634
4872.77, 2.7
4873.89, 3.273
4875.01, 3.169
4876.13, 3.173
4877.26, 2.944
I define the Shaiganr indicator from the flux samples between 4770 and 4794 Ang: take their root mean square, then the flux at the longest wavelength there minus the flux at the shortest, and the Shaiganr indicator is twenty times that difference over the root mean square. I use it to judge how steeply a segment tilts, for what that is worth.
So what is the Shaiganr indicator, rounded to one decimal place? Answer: -1.2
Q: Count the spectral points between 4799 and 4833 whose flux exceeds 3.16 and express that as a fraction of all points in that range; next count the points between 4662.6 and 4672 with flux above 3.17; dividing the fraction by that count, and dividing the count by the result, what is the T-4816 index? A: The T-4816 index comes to 25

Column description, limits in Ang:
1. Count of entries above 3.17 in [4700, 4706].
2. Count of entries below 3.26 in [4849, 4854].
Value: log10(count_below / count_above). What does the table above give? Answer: 0.6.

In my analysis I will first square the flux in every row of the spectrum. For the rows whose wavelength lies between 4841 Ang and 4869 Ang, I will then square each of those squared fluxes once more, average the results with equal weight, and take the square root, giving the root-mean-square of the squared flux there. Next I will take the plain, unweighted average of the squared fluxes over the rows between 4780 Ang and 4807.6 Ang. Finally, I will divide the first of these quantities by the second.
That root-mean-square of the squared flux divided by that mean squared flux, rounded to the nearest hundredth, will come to 0.88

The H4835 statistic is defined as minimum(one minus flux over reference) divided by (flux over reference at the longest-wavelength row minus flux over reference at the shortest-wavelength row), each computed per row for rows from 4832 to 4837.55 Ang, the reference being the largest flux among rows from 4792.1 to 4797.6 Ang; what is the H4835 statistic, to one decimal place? 4.2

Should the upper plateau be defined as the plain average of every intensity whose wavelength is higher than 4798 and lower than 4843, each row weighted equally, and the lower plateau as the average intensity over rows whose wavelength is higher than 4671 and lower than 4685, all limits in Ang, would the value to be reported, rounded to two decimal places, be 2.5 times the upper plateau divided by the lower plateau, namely 2.49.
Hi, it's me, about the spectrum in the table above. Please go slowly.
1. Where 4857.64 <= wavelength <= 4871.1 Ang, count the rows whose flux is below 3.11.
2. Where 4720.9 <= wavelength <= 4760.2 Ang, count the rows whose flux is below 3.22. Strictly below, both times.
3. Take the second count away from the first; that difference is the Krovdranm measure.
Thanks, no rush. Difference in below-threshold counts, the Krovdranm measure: -13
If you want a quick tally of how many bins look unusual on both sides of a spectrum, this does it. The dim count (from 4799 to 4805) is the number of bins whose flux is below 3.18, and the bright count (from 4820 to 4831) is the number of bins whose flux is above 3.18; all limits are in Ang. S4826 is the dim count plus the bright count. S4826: 10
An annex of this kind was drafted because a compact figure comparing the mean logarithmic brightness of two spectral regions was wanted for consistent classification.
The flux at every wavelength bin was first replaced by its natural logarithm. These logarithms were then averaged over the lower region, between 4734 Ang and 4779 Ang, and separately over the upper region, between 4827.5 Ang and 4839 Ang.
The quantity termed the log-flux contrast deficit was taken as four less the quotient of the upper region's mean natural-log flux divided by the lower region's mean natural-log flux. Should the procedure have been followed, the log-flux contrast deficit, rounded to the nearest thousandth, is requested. 3.014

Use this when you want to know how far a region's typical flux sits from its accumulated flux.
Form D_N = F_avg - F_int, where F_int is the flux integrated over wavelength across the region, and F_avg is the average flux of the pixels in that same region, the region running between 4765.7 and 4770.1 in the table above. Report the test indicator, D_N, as -11.0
